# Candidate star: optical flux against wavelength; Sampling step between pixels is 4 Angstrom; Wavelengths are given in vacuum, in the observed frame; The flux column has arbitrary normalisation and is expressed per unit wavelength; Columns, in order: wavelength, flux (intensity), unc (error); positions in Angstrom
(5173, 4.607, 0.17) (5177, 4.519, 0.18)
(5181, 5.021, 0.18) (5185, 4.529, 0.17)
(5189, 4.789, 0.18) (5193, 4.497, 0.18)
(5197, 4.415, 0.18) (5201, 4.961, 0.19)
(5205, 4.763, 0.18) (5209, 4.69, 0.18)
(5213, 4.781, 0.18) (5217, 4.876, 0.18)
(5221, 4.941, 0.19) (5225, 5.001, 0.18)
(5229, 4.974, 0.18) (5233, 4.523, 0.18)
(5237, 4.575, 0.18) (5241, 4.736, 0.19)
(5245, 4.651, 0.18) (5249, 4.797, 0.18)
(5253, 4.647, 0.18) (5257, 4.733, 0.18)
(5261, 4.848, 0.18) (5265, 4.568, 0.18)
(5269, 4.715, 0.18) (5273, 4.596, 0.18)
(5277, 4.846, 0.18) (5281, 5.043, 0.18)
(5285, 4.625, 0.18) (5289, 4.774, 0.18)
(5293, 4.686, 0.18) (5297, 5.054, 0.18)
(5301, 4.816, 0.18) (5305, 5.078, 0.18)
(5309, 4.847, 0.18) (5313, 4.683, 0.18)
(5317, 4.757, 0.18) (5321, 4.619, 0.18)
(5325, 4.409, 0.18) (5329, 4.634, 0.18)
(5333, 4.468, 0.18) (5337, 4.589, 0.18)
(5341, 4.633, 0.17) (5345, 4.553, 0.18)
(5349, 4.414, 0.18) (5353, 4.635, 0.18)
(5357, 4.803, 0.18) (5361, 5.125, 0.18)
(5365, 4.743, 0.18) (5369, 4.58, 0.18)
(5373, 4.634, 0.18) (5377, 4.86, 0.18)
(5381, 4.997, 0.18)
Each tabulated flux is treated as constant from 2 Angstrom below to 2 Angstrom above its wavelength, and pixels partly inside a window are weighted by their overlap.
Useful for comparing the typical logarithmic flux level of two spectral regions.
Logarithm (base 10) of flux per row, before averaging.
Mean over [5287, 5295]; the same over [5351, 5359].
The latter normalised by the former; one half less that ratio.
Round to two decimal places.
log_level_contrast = -0.50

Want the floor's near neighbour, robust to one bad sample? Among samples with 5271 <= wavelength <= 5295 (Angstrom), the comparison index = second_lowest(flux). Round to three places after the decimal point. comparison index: 4.625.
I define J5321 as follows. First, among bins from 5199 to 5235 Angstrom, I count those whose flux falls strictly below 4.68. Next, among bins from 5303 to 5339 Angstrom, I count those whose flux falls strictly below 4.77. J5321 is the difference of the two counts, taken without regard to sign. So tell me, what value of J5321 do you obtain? 6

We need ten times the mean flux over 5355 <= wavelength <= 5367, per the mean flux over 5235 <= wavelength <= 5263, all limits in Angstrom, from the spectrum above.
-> 10.4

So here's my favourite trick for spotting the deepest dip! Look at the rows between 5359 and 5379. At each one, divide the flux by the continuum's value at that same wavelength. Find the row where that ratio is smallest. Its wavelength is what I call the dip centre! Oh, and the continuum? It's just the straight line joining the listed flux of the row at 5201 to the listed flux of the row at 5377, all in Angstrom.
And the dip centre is 5369 Angstrom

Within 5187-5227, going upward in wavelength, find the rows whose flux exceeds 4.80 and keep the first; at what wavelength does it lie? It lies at 5201 Angstrom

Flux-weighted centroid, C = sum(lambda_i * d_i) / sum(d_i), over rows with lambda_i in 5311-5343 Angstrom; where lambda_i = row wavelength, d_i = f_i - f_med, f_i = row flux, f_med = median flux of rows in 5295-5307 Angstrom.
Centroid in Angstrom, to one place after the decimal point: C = 5327.8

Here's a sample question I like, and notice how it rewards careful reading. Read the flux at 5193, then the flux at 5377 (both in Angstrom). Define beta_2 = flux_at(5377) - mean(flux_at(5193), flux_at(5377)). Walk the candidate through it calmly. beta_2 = 0.18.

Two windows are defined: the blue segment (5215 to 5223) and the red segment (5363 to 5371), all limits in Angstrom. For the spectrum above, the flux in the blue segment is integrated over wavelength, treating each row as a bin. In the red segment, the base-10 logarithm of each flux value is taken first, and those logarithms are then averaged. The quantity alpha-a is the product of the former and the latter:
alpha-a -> 26.2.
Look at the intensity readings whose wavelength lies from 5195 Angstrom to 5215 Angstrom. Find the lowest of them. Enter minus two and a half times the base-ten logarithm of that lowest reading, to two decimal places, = -1.61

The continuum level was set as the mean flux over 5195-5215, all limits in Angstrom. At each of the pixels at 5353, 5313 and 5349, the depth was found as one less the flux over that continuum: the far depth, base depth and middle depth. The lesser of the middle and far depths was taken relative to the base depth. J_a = 2.2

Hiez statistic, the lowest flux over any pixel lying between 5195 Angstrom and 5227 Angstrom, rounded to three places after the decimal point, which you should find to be 4.415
